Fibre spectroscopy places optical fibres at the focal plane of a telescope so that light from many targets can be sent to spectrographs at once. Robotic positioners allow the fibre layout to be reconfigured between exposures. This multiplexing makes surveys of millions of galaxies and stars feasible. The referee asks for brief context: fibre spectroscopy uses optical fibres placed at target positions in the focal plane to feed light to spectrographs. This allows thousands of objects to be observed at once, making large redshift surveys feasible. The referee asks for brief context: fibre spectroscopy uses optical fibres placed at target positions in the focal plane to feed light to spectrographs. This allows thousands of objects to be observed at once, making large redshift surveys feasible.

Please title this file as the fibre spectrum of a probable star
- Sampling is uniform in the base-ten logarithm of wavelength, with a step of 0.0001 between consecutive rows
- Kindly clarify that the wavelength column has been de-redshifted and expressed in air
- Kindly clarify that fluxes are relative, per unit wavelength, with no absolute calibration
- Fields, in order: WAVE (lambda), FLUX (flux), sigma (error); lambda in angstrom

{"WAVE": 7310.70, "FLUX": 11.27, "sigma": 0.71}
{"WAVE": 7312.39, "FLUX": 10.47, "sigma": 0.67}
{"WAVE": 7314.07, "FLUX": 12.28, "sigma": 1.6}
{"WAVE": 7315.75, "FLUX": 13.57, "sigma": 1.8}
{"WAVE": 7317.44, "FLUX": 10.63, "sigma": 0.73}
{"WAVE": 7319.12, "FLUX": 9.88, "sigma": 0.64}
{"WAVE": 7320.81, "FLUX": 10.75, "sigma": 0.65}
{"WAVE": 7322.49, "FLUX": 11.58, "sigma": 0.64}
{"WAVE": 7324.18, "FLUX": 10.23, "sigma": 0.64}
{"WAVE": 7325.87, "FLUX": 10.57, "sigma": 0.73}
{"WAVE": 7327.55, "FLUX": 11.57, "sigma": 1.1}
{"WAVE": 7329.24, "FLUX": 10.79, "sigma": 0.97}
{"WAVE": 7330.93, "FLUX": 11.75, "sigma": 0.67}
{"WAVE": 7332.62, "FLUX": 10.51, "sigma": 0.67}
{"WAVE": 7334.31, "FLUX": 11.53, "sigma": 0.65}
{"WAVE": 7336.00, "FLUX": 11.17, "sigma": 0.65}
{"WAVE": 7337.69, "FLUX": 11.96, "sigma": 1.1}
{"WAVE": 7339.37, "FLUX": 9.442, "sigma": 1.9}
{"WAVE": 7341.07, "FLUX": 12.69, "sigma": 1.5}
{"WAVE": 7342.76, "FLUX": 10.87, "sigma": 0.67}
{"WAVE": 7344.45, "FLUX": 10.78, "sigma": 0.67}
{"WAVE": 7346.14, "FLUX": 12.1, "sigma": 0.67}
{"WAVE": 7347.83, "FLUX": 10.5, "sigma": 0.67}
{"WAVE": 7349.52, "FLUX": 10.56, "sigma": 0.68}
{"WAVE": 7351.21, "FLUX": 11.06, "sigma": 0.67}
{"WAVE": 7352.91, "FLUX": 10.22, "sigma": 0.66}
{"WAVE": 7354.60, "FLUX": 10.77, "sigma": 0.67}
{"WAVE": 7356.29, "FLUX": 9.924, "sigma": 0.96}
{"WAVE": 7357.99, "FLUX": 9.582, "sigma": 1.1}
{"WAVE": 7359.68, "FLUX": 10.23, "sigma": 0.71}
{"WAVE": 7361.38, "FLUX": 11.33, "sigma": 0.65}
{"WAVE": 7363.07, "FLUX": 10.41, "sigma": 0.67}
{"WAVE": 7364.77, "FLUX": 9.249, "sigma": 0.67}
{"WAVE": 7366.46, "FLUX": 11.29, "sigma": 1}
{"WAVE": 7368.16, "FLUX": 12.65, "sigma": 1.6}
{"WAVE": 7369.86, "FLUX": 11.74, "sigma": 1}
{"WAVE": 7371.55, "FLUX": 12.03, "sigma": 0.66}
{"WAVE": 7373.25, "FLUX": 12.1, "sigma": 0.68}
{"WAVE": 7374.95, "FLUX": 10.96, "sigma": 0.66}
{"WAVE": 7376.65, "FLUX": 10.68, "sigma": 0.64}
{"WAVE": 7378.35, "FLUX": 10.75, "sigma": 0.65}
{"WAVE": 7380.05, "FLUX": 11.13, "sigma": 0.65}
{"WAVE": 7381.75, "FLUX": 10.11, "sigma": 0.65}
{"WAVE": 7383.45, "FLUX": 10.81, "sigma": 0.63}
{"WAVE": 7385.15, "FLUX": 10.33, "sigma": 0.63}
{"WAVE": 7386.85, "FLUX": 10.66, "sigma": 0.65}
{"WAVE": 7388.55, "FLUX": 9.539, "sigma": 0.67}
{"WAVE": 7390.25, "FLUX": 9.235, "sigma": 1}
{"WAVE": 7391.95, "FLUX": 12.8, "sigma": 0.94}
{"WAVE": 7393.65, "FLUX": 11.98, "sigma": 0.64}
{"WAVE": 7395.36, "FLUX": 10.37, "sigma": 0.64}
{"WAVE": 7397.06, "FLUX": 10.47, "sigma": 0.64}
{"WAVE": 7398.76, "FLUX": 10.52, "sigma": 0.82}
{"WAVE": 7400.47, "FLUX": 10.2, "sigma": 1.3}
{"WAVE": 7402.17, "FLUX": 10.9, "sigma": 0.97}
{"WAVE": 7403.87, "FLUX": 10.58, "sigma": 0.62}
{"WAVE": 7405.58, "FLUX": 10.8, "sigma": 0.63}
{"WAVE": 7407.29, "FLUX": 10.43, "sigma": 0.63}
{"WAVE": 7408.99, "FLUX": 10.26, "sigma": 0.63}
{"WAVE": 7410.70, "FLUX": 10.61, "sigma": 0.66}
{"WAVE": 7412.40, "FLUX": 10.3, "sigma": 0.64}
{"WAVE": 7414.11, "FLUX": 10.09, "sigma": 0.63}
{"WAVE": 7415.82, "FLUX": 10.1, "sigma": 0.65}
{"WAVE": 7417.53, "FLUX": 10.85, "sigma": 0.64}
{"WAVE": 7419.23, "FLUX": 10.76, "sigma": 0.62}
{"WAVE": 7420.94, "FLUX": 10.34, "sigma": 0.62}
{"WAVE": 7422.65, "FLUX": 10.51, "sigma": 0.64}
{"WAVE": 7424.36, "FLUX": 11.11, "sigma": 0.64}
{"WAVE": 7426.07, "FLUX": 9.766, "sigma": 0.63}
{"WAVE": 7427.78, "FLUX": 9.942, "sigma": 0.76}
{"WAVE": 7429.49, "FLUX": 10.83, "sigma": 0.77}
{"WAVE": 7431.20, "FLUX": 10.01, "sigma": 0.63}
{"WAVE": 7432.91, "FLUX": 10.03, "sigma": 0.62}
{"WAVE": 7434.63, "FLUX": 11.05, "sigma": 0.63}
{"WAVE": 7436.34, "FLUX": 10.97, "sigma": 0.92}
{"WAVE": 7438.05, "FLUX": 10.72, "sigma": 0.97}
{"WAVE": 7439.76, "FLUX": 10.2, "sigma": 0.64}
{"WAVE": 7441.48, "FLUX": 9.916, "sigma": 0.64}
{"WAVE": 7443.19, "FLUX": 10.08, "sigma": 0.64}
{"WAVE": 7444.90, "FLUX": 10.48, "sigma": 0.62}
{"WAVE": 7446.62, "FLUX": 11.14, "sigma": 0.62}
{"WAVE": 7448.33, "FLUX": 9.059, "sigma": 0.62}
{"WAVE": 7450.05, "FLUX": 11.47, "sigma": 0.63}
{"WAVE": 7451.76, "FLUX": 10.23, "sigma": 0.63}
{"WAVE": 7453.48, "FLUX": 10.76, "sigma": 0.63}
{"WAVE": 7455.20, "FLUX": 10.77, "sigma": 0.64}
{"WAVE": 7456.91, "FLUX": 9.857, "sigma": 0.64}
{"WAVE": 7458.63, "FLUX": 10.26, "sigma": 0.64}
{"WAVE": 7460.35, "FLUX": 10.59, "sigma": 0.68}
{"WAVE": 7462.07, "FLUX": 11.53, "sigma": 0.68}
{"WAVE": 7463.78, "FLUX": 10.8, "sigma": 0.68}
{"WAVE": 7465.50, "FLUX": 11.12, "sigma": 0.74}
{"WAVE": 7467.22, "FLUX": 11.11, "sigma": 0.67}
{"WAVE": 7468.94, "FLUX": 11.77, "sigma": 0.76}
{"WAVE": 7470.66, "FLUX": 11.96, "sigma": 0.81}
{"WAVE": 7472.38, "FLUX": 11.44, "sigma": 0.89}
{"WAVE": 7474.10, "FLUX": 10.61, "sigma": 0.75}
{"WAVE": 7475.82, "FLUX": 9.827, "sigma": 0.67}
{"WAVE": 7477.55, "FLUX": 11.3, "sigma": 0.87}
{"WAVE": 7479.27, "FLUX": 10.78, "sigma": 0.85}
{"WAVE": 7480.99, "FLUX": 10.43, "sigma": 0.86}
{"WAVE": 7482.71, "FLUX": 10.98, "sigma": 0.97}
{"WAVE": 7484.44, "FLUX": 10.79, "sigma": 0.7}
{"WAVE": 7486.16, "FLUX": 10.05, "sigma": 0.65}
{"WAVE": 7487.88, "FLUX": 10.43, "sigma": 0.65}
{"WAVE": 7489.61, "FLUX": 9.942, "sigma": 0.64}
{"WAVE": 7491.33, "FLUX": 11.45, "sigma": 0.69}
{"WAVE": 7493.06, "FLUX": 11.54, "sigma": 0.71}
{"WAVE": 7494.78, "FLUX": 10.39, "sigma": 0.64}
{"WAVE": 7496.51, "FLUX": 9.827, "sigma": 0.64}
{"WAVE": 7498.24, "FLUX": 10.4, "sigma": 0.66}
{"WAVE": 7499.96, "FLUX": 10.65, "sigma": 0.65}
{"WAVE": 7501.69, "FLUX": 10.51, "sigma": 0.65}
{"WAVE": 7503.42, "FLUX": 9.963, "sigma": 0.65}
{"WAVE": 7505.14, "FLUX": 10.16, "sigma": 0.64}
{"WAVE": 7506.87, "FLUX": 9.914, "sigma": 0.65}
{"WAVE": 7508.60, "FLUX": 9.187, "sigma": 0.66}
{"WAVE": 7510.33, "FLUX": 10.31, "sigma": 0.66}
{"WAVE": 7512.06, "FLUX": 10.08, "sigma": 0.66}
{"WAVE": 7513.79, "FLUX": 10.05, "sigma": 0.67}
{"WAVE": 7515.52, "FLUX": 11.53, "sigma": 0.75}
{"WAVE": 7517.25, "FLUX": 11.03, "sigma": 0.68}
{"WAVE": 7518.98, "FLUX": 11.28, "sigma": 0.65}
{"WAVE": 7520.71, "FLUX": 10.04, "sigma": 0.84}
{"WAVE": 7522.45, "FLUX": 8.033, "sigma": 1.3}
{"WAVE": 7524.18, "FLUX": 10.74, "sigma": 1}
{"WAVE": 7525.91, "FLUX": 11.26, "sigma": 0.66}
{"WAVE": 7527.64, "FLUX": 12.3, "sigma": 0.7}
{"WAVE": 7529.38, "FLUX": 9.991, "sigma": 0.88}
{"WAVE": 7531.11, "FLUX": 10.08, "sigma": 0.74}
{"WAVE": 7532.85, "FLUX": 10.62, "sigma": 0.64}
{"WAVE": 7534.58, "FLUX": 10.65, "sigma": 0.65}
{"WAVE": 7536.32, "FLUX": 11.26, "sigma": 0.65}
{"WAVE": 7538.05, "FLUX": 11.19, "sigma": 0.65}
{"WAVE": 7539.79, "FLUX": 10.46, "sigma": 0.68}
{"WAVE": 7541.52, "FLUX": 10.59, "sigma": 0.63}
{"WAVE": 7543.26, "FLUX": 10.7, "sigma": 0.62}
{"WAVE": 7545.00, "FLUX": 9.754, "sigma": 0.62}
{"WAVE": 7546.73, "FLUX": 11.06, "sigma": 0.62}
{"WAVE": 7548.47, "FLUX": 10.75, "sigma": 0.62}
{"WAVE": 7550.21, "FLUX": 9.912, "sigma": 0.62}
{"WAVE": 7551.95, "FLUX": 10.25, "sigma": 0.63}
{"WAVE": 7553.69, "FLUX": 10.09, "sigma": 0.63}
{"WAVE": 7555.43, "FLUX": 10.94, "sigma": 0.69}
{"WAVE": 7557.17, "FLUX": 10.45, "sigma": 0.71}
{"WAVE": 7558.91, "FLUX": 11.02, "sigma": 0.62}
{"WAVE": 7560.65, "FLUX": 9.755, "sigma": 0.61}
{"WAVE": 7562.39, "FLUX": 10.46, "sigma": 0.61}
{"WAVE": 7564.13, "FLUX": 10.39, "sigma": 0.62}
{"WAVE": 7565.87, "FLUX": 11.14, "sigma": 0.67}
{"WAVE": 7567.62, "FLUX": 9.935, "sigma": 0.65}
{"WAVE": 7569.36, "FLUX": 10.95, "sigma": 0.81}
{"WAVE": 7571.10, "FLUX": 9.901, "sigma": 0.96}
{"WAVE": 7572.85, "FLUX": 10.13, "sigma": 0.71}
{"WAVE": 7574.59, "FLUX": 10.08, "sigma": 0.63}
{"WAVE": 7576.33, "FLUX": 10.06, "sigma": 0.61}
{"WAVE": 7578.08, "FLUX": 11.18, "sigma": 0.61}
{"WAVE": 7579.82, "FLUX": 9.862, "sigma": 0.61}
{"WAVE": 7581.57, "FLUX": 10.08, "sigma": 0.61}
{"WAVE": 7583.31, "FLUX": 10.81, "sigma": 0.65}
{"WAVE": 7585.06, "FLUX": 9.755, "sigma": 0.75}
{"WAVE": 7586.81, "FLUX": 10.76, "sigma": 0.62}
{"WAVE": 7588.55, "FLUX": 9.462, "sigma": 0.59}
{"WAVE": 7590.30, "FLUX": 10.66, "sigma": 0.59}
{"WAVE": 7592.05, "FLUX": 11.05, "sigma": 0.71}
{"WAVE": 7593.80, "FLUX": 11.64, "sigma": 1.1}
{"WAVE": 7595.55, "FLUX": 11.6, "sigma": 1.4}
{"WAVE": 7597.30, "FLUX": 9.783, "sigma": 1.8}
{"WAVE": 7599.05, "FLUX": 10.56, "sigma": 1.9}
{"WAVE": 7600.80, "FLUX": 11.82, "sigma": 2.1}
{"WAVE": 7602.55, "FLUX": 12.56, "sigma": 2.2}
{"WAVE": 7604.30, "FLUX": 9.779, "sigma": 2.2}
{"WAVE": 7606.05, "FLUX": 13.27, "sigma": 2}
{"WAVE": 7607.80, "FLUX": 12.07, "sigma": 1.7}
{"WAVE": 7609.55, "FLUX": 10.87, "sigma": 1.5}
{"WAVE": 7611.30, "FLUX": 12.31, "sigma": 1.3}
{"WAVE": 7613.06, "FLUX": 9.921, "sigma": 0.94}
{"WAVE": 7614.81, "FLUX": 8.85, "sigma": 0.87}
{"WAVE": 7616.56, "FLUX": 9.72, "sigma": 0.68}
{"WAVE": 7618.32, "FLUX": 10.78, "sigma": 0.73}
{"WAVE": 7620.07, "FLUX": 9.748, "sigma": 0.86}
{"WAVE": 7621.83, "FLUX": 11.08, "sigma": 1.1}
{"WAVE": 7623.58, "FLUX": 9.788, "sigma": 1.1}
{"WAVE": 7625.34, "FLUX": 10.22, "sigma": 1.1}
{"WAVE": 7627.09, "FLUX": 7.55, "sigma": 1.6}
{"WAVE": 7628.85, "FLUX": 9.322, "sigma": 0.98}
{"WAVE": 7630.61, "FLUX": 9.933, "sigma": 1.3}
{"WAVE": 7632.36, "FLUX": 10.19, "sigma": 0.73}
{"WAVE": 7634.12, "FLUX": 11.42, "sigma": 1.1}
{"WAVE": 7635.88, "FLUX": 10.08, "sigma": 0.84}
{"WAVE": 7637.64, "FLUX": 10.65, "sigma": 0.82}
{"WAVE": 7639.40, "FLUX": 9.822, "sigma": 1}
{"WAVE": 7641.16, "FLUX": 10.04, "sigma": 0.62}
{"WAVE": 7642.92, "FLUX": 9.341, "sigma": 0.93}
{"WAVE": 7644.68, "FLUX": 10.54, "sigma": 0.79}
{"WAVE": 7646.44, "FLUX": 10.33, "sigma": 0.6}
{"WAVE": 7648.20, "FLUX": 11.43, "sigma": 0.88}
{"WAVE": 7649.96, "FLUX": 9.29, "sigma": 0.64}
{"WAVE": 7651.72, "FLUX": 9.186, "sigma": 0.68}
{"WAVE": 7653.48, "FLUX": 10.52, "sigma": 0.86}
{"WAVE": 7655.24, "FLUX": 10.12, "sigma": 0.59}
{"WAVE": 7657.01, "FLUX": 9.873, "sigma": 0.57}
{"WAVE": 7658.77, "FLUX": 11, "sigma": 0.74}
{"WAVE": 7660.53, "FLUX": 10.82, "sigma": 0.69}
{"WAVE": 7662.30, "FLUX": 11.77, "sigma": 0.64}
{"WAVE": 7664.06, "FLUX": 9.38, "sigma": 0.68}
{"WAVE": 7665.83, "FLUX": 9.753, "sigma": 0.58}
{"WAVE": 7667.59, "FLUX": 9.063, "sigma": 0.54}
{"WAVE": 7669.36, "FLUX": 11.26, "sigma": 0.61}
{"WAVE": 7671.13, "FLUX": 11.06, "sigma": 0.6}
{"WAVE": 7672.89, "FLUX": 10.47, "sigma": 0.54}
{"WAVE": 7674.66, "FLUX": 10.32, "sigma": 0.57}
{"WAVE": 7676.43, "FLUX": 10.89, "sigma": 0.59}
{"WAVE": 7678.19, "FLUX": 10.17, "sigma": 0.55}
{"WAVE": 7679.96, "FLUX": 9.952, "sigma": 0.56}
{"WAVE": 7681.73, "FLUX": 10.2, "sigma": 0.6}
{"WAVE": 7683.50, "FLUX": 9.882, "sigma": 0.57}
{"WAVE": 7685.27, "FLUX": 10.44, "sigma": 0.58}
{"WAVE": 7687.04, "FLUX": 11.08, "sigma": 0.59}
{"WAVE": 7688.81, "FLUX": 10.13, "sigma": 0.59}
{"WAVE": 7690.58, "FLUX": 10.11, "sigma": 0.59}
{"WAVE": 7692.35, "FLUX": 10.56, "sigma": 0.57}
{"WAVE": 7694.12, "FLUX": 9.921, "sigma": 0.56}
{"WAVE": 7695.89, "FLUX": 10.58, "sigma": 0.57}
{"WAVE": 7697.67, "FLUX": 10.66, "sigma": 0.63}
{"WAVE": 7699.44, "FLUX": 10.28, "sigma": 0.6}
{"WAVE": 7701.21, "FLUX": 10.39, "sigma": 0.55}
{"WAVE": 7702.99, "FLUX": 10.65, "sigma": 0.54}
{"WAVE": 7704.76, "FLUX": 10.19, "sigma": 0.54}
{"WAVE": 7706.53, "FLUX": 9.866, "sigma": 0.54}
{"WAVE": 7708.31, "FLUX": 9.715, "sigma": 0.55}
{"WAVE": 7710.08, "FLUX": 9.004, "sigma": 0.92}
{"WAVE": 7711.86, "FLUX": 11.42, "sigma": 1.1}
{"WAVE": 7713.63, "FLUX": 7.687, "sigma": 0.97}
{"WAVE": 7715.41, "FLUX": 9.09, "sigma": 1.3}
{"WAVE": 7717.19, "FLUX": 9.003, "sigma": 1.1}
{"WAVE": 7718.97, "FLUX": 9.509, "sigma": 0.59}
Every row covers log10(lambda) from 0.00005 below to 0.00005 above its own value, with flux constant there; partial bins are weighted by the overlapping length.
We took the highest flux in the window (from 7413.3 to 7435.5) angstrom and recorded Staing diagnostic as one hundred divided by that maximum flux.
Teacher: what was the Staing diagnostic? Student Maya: 9.0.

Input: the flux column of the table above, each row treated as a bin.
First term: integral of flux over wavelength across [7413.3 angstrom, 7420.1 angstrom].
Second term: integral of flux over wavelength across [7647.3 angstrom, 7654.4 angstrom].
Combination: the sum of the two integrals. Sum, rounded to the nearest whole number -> 143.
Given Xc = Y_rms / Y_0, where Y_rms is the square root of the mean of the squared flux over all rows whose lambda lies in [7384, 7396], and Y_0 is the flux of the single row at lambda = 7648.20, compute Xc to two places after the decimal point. 0.94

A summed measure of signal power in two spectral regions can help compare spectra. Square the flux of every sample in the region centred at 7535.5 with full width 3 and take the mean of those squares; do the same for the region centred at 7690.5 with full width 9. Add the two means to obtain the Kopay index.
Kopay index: 228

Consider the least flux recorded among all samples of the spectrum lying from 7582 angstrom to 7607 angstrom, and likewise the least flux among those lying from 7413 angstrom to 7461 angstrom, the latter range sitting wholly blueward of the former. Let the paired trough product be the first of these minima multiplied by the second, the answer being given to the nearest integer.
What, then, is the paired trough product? 86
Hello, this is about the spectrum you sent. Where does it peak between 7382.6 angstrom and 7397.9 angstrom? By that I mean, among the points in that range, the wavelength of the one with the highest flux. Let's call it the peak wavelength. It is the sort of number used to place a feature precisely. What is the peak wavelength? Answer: 7391.95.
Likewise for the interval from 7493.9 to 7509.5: 7499.96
